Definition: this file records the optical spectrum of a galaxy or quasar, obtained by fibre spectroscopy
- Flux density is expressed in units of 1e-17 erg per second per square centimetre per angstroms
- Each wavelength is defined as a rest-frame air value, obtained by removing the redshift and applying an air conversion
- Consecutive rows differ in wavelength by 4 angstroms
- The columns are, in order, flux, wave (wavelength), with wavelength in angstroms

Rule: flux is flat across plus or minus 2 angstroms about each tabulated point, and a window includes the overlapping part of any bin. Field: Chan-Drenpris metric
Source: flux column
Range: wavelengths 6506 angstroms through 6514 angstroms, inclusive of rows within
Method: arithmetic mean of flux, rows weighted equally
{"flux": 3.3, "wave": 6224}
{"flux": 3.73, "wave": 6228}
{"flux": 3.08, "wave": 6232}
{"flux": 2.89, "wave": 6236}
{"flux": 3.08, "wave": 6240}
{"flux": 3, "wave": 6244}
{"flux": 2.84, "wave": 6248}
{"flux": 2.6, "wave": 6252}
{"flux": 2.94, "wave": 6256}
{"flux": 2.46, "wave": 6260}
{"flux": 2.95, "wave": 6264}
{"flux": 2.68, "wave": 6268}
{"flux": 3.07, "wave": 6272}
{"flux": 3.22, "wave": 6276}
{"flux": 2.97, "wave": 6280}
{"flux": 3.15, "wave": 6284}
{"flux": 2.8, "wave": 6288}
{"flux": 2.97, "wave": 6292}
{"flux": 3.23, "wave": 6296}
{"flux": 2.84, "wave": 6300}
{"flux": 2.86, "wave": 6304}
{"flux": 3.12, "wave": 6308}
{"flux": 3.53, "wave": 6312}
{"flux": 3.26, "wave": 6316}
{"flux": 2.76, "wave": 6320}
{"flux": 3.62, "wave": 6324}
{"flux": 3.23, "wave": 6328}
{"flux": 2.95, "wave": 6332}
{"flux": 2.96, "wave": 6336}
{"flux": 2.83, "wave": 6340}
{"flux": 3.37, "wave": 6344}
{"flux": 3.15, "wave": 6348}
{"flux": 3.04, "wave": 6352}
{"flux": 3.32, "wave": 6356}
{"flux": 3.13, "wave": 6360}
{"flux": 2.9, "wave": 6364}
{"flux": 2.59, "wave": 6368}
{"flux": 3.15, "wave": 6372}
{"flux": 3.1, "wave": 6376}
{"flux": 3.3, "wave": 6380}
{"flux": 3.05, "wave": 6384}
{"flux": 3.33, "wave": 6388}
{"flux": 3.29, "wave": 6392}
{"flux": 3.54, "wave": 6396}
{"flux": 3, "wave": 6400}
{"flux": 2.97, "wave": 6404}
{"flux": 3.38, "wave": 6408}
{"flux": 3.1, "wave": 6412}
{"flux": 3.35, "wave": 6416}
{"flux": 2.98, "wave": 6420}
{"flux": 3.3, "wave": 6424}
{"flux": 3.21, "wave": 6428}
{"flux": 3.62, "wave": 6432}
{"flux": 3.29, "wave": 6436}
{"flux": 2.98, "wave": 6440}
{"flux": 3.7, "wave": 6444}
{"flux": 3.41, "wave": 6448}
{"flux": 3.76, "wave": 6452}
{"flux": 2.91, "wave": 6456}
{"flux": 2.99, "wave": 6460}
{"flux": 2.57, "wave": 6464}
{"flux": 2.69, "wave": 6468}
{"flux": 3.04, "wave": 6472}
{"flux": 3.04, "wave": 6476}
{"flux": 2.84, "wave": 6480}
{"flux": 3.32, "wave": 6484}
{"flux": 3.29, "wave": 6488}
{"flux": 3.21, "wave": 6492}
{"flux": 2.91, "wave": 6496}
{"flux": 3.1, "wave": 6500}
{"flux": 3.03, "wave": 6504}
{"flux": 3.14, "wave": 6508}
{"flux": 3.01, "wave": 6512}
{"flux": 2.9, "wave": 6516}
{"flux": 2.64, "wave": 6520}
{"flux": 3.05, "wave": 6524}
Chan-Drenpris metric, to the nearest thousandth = 3.075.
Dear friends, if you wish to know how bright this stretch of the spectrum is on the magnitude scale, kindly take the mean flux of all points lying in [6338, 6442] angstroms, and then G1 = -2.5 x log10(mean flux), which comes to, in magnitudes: -1.25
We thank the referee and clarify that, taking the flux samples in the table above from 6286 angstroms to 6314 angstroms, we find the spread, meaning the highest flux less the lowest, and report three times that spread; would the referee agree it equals 2.19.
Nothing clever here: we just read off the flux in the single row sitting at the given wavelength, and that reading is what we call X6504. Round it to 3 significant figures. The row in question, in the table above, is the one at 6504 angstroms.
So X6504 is 3.03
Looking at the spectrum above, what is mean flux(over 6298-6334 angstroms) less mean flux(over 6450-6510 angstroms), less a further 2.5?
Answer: -2.4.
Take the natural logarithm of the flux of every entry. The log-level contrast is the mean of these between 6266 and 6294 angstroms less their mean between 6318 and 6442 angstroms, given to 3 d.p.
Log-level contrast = -0.056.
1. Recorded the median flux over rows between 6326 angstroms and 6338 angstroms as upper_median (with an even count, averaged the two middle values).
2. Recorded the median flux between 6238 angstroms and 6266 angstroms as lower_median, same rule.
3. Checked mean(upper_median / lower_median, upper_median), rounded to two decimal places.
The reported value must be 1.98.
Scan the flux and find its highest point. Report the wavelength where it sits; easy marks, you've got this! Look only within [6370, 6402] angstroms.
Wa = 6396 angstroms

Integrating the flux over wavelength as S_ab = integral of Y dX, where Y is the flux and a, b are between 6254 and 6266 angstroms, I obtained 33.4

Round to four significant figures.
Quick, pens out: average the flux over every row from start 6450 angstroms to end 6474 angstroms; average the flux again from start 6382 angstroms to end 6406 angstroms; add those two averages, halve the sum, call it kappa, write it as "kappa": 3.095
